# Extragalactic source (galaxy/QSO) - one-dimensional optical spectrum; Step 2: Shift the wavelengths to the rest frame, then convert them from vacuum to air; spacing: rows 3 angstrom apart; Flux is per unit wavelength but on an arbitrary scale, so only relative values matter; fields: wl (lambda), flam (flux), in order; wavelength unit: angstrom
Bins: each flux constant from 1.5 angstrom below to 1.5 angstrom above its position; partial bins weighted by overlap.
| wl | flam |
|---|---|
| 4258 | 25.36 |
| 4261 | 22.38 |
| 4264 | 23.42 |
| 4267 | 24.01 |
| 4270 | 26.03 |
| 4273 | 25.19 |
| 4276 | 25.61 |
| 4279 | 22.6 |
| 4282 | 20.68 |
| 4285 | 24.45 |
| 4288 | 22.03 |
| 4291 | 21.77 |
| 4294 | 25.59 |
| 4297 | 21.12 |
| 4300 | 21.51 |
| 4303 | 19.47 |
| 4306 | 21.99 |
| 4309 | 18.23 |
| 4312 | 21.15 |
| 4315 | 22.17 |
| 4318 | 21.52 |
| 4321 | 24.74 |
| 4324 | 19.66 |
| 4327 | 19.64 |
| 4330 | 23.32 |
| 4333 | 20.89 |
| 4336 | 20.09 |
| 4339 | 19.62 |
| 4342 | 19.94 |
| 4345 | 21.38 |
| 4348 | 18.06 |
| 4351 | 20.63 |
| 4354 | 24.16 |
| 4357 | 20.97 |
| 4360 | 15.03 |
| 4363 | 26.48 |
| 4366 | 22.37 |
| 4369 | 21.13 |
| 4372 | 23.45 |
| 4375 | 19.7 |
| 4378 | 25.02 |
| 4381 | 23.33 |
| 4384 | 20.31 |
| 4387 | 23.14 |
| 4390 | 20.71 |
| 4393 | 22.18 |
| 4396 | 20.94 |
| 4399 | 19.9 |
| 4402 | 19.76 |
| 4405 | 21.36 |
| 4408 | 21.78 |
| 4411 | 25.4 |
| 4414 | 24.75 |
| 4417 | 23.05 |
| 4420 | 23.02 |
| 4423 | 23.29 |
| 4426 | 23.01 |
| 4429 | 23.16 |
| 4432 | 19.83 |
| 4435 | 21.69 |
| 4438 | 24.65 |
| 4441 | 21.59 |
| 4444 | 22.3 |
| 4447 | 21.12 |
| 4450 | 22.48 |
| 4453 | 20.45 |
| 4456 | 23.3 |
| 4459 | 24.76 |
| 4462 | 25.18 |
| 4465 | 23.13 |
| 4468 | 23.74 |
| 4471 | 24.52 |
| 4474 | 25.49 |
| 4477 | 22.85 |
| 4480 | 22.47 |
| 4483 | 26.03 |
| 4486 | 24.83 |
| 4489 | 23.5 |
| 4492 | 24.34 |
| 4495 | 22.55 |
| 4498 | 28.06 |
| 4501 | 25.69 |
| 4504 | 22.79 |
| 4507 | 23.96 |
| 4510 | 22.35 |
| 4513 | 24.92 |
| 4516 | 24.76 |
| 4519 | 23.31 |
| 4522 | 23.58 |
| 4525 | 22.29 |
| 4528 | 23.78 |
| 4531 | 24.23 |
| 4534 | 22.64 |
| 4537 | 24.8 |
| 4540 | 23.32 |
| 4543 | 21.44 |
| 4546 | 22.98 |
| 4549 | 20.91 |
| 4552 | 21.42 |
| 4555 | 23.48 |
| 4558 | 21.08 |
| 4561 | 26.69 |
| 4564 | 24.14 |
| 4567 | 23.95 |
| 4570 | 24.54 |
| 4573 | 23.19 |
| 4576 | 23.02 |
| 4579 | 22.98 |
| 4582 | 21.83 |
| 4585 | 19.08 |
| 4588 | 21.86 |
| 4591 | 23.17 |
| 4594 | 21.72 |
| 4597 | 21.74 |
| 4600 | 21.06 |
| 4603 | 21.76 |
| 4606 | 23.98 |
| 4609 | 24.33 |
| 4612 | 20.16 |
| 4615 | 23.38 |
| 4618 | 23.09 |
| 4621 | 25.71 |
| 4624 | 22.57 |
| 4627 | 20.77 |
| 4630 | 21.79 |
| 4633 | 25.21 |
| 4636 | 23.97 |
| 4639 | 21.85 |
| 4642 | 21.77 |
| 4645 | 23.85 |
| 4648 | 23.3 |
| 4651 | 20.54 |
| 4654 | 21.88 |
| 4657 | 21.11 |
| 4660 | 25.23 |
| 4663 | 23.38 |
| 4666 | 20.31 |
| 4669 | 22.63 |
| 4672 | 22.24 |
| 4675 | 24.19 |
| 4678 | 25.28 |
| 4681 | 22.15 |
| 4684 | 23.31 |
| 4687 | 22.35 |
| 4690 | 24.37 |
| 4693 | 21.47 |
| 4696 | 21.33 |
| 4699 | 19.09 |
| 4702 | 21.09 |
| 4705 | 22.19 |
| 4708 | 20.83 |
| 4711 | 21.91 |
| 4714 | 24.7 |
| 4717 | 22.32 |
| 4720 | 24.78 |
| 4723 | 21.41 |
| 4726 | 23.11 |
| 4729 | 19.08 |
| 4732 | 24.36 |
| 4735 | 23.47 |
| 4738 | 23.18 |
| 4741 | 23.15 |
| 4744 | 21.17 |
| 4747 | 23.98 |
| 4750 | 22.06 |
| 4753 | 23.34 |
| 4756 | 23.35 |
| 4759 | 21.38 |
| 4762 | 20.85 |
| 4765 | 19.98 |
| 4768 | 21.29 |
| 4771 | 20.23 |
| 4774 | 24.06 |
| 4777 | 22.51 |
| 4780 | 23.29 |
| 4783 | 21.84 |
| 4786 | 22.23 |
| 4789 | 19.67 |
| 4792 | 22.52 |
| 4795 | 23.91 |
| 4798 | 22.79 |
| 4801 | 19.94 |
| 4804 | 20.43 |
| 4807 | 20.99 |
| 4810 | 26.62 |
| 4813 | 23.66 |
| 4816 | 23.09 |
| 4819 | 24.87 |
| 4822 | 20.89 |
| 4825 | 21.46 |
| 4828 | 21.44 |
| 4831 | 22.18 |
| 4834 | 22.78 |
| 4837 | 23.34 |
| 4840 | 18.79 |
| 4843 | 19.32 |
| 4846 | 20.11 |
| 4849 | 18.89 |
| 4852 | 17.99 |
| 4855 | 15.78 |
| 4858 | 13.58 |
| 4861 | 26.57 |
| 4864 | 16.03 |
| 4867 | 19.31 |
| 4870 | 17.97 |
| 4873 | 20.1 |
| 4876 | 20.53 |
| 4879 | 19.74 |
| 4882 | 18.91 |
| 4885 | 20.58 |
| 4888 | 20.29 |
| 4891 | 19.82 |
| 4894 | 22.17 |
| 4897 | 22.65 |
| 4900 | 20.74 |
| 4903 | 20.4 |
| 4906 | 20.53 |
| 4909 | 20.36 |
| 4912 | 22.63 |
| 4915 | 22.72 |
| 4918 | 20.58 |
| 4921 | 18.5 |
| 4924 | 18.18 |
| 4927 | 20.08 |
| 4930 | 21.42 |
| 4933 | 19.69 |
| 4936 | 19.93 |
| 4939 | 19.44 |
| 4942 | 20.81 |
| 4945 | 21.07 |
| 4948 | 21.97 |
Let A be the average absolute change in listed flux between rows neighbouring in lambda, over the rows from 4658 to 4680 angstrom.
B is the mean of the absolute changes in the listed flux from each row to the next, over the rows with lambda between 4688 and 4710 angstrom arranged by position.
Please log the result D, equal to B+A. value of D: 3.4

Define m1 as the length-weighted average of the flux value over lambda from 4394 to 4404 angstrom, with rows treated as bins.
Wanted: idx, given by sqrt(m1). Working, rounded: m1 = 20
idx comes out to 4.5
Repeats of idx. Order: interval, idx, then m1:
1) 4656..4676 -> 4.8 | 23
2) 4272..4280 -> 5.0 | 25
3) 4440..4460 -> 4.7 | 22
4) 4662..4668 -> 4.7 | 22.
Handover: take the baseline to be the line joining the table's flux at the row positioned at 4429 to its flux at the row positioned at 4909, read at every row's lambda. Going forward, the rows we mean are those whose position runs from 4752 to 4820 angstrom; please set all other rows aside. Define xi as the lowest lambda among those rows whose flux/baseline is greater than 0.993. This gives 4753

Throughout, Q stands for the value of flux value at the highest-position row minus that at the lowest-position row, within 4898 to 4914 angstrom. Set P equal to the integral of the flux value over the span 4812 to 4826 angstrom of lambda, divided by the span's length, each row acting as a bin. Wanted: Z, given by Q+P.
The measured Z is 24.7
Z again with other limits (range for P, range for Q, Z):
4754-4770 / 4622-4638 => 22.8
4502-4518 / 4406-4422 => 25.0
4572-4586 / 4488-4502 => 24.3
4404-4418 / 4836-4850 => 18.9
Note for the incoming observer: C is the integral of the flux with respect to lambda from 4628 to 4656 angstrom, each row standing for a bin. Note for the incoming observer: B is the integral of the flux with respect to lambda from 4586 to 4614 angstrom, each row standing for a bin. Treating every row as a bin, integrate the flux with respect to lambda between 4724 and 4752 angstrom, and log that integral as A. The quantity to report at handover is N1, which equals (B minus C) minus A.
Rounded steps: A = 633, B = 621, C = 633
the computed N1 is -646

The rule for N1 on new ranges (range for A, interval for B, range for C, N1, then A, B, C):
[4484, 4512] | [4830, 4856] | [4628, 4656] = -795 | 680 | 519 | 633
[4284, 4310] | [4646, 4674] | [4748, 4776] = -554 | 567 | 626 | 613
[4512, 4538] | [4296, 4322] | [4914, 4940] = -586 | 618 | 553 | 521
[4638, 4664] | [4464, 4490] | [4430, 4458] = -576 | 586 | 626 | 616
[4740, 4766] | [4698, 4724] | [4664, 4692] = -644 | 576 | 575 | 643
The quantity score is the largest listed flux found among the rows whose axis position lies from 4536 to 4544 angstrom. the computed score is 24.8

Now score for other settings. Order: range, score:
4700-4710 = 22.19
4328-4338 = 23.32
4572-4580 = 23.19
